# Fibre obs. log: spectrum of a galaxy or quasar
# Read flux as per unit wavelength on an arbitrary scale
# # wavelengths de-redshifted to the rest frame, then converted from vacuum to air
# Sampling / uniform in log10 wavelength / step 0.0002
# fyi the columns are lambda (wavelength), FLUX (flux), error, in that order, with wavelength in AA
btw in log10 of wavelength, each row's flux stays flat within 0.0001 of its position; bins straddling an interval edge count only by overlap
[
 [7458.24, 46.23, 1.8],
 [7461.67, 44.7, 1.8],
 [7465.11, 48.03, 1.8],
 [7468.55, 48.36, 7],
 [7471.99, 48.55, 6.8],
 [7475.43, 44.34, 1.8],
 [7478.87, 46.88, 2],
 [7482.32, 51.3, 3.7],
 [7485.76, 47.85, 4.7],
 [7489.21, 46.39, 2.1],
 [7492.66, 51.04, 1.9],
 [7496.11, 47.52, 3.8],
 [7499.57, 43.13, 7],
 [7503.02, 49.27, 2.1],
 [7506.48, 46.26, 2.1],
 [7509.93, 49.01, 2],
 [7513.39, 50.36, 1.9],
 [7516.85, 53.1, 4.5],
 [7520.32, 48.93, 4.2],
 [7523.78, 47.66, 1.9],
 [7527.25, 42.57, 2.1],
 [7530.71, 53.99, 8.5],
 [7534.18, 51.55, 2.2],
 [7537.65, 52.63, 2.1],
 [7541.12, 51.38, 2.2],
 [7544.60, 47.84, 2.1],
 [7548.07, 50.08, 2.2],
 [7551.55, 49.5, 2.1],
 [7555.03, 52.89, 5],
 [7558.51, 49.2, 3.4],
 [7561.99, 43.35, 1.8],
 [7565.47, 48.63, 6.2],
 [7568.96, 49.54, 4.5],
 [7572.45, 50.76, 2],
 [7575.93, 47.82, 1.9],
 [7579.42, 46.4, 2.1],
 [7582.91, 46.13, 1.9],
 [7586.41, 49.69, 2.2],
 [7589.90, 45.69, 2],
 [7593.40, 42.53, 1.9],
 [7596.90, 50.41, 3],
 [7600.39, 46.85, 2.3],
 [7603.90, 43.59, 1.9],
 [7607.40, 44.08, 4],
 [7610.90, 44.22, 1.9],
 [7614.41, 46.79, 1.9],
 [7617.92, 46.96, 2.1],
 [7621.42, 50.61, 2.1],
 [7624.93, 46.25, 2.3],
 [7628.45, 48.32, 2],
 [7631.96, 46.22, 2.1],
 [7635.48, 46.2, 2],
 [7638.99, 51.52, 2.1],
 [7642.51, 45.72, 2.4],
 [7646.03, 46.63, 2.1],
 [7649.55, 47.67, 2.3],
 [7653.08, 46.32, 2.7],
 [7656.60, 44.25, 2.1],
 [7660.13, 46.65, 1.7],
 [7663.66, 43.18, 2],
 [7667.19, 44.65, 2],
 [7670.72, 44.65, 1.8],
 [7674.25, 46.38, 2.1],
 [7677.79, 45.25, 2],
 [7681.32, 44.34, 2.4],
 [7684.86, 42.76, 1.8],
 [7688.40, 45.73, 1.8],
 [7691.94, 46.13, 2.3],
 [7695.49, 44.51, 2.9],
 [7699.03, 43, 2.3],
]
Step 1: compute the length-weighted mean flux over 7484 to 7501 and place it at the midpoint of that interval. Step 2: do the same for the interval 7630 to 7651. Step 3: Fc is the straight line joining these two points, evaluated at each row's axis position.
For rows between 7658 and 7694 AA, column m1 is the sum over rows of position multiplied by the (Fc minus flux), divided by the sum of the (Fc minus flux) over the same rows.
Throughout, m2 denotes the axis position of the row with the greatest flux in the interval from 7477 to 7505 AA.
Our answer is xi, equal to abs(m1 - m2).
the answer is 193.6 AA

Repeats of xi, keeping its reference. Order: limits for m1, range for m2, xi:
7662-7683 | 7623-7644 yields 32.5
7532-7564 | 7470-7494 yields 59.9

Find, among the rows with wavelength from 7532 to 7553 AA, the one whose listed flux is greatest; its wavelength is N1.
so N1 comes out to 7537.65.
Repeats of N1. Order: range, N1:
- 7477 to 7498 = 7482.32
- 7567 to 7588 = 7572.45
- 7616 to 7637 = 7621.42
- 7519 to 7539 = 7530.71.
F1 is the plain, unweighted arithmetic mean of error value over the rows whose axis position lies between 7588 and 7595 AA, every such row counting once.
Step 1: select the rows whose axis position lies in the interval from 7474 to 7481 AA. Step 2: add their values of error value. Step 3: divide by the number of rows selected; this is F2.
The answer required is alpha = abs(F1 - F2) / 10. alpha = 0.005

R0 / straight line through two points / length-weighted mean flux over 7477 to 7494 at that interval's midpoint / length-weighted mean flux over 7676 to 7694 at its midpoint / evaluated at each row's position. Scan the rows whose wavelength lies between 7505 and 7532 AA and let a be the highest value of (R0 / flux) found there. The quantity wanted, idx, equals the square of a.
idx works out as 1.26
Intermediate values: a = 1.12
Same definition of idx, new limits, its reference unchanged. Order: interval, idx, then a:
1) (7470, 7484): 1.21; 1.10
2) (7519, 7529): 1.26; 1.12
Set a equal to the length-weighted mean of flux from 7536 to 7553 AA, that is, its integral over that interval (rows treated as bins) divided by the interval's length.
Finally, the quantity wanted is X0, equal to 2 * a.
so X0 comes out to 101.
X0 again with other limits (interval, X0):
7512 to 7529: 97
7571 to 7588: 96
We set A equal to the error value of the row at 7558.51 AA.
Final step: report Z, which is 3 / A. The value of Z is 0.88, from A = 3.40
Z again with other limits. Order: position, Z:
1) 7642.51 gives 1.25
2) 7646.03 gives 1.43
